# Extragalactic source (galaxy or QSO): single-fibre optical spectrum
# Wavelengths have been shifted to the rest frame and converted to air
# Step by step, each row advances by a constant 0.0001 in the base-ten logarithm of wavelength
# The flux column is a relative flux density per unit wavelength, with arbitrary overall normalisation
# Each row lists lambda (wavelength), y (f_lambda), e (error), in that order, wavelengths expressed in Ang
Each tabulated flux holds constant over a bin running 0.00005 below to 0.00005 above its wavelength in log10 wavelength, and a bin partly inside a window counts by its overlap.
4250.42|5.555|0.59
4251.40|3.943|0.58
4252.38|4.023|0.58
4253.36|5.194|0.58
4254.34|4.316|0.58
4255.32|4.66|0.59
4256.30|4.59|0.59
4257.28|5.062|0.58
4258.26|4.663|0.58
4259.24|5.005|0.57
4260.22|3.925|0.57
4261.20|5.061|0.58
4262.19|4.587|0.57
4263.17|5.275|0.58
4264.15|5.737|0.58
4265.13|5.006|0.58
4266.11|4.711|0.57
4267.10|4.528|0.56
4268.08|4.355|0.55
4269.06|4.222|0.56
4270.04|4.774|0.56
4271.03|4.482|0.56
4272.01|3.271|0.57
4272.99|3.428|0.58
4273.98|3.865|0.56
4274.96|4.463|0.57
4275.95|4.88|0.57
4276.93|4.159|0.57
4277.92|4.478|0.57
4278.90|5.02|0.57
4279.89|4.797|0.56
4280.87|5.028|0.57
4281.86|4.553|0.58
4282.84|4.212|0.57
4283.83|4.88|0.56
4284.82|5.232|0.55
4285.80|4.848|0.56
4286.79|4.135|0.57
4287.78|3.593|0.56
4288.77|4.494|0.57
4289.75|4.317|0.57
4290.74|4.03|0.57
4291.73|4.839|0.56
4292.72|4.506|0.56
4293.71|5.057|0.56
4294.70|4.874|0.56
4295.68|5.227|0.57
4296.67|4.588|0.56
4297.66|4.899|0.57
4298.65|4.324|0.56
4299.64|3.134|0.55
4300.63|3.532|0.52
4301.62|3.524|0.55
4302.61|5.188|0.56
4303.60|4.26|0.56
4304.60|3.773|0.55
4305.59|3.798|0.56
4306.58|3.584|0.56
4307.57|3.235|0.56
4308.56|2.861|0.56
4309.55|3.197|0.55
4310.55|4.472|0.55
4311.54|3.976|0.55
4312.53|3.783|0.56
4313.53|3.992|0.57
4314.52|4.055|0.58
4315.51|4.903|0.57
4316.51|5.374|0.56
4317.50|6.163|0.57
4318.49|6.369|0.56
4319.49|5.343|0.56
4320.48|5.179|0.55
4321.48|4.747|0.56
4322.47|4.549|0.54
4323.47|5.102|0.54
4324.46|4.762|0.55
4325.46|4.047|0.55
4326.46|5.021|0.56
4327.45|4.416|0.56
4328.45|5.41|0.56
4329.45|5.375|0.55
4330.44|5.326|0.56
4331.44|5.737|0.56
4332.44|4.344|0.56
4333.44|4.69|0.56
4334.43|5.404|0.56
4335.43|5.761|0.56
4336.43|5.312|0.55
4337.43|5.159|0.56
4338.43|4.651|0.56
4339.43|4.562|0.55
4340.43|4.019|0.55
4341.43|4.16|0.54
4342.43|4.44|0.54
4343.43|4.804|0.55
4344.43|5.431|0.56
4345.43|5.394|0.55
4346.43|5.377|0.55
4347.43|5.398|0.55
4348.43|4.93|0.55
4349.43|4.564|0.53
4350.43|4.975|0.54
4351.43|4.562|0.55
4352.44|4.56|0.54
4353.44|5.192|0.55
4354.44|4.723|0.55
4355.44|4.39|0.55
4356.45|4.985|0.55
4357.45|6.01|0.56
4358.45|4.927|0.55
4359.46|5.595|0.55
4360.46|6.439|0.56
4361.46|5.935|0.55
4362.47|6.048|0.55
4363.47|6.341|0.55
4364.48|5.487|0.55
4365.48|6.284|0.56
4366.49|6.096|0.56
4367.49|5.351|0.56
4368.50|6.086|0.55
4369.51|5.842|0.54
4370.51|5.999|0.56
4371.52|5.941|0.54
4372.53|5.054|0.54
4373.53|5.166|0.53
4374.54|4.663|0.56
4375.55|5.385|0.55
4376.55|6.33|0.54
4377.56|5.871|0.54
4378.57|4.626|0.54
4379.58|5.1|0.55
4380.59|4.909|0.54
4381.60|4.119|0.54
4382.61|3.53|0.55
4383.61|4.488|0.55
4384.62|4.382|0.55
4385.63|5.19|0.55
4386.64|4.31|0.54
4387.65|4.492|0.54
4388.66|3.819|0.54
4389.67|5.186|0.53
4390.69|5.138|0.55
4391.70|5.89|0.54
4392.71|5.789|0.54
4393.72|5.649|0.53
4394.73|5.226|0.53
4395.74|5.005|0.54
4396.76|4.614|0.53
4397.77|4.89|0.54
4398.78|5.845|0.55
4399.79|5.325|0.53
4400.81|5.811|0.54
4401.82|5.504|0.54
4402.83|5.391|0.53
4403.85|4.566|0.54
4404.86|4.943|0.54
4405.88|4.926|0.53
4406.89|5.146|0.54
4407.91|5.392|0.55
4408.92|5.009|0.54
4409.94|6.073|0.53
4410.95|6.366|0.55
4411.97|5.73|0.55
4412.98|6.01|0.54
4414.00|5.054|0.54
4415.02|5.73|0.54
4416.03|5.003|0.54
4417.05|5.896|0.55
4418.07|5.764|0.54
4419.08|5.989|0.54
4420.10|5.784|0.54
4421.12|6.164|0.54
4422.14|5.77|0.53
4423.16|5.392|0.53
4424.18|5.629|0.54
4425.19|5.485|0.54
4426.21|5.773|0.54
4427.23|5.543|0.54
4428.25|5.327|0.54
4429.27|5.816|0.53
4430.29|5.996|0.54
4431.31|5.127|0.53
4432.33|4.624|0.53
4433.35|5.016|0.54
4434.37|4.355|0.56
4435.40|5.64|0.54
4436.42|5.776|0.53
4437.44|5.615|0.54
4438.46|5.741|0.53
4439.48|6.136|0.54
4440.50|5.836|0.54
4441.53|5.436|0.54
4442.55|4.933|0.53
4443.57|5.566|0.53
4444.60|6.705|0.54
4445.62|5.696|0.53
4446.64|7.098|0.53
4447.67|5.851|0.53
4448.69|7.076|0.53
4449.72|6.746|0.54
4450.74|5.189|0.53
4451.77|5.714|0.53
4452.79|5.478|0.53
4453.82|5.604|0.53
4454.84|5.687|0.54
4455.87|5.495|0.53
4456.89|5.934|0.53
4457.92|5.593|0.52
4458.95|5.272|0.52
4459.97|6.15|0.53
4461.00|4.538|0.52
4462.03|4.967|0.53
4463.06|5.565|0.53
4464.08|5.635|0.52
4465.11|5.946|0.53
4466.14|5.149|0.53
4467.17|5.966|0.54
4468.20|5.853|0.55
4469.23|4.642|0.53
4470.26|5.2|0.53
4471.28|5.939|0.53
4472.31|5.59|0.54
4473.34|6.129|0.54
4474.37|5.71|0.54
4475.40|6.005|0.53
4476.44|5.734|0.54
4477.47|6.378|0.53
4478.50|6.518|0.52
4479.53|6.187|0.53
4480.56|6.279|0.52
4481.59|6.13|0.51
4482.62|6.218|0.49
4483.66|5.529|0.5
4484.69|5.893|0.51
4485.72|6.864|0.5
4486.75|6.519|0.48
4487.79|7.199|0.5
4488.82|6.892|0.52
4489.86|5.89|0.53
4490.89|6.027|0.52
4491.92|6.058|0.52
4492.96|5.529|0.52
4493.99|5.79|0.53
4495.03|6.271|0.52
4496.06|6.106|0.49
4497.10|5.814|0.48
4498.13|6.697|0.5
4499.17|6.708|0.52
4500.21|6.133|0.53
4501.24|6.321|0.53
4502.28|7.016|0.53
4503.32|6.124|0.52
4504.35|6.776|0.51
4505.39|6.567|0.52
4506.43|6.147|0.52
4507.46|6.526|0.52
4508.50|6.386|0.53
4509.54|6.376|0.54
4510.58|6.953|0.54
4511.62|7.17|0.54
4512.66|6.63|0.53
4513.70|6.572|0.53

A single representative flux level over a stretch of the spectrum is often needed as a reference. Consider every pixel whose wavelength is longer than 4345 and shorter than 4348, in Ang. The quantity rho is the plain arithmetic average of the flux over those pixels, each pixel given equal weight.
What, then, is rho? 5.4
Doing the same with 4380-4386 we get 4.4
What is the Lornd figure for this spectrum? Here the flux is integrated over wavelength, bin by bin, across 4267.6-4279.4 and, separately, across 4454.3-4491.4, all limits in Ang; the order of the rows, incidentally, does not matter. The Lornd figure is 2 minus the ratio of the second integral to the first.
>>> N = -2.3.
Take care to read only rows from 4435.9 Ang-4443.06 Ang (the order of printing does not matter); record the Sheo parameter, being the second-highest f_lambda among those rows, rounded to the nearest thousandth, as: 5.836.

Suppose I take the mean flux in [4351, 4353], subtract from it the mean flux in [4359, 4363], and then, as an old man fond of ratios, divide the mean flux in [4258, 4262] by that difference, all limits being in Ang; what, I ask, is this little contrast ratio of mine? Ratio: -3.2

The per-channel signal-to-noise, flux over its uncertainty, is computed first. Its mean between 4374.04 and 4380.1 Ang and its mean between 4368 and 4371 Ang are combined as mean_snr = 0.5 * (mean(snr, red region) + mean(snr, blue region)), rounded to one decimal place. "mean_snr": 10.3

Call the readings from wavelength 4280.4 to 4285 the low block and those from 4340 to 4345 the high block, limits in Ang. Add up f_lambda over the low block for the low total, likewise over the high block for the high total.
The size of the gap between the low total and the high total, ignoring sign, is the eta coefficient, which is 1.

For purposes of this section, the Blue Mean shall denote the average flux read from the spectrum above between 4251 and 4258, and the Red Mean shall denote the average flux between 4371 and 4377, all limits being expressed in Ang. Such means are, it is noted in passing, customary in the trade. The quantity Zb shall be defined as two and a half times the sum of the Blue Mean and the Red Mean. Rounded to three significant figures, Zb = 24.9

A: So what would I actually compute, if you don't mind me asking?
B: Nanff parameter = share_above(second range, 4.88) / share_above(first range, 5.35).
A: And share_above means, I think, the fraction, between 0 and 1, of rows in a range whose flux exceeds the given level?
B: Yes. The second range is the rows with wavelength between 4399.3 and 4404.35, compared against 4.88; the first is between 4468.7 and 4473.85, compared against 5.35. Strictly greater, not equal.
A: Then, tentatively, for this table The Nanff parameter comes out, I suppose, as 1.33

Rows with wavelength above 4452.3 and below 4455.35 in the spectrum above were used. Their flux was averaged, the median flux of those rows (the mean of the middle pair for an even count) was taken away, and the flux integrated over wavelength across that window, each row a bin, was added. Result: 17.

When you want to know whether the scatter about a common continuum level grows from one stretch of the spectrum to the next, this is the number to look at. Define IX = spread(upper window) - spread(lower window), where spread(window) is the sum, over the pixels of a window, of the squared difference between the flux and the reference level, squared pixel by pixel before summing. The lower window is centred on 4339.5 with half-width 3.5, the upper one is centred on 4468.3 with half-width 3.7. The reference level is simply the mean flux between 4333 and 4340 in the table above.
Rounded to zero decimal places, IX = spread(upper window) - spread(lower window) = 0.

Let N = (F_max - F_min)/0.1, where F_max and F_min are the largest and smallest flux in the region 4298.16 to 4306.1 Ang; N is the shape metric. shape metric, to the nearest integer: 21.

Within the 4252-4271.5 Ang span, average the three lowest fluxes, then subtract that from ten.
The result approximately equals 5.9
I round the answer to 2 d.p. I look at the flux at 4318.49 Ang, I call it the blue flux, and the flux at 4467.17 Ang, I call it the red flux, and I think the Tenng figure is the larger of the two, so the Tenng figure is 6.37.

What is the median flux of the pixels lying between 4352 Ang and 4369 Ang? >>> 5.6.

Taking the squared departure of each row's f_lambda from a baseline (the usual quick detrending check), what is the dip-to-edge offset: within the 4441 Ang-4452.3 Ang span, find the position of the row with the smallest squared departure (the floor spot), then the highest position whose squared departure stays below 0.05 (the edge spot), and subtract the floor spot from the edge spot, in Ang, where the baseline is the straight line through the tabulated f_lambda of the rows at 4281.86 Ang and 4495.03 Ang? 4.1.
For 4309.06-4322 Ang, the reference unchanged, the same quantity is 6.0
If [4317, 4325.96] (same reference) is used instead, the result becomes 3.0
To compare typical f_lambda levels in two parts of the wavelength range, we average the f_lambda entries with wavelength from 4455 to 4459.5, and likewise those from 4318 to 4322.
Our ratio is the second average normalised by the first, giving 0.97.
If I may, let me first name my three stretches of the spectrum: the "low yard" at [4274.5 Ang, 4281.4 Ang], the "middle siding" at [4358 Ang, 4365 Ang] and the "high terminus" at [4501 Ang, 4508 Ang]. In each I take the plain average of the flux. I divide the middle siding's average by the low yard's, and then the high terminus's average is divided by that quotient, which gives 5.23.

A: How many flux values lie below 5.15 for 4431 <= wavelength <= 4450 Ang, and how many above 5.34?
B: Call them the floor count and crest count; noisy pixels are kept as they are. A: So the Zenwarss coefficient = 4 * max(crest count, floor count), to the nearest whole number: 56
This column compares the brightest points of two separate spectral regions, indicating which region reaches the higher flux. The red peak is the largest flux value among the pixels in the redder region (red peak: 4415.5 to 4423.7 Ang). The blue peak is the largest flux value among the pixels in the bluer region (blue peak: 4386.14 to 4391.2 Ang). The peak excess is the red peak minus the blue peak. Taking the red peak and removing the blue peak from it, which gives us 1.0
